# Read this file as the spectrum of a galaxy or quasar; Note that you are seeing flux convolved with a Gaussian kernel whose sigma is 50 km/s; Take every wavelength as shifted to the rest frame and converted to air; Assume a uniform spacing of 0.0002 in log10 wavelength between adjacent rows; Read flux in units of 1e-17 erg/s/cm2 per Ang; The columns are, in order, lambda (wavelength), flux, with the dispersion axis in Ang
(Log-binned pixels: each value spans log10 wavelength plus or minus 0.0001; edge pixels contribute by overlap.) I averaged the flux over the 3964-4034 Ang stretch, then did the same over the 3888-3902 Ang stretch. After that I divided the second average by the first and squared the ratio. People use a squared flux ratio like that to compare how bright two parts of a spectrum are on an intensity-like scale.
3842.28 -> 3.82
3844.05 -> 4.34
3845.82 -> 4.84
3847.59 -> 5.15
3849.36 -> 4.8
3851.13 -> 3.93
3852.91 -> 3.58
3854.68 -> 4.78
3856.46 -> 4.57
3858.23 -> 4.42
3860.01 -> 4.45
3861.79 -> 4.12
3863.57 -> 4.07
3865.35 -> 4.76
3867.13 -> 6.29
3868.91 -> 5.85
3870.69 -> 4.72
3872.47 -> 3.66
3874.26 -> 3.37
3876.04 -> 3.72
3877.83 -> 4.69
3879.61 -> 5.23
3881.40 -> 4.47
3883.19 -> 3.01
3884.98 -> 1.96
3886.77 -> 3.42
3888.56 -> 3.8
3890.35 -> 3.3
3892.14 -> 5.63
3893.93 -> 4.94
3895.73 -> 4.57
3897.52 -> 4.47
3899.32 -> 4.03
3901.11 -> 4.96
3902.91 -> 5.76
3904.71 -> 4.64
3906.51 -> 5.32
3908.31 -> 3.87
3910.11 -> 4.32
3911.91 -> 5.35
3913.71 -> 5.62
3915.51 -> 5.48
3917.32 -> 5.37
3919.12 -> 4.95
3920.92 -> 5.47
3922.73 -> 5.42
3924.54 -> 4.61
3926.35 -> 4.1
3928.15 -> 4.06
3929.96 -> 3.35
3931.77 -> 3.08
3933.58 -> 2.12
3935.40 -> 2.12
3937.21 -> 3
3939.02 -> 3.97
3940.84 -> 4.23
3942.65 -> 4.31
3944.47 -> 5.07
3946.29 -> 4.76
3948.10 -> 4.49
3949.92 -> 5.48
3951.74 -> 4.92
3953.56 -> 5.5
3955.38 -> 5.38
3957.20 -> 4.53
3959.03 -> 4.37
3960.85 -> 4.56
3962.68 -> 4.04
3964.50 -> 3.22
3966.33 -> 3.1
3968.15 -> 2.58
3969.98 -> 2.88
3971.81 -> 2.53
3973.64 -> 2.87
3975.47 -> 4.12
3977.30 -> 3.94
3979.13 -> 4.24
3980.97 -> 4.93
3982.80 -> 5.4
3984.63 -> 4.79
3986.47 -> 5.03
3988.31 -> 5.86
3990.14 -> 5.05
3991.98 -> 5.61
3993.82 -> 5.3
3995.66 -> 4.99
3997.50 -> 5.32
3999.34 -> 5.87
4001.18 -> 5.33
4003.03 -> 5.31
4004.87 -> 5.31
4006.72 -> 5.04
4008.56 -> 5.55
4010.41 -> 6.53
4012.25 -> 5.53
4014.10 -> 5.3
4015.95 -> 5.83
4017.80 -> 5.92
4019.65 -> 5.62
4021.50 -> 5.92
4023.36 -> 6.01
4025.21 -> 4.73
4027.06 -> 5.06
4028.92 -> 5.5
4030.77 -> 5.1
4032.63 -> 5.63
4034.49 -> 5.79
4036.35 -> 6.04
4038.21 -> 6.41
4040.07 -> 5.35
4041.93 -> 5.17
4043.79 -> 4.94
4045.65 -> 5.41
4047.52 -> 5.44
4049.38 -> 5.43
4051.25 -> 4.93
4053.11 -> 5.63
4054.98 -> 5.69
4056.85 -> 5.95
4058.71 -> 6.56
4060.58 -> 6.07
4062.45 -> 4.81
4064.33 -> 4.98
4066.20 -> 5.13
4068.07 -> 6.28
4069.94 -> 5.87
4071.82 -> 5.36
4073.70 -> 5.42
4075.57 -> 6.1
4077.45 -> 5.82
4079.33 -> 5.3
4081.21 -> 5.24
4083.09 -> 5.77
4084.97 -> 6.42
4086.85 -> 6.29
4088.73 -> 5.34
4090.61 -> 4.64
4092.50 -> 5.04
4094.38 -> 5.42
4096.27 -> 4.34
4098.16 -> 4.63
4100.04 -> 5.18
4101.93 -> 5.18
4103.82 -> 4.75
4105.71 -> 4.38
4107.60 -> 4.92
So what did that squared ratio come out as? 0.82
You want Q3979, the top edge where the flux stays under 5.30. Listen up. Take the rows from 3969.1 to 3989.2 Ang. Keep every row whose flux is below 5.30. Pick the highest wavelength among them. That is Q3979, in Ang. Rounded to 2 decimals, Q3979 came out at 3986.47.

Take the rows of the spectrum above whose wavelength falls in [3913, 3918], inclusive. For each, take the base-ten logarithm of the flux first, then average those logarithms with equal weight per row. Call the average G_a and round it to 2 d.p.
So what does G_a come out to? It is 0.74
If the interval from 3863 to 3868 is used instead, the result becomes 0.70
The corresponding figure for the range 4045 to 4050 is 0.73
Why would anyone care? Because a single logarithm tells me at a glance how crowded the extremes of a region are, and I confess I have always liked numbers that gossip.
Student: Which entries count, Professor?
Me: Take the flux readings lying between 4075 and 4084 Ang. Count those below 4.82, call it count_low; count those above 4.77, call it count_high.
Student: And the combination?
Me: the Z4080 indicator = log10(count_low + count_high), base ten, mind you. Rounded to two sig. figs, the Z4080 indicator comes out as 0.70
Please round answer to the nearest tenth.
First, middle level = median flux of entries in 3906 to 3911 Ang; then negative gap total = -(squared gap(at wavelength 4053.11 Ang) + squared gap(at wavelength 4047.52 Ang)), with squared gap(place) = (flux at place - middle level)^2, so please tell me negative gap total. -3.0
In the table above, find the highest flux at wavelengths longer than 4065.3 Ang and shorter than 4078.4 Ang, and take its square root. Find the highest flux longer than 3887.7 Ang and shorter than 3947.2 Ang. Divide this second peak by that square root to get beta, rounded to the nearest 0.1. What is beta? 2.3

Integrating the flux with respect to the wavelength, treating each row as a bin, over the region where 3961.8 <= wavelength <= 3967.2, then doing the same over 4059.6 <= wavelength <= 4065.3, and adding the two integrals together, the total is 49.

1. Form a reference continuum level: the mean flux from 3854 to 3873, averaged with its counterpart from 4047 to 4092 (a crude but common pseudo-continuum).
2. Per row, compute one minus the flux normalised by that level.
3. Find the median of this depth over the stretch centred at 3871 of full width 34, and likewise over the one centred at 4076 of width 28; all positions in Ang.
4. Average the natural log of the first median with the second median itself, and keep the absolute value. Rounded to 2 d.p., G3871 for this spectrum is 1.02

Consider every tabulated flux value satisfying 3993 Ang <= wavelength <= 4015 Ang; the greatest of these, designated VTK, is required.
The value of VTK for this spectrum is 6.53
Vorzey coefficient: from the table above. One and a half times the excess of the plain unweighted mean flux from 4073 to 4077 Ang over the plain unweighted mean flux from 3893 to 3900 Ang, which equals 2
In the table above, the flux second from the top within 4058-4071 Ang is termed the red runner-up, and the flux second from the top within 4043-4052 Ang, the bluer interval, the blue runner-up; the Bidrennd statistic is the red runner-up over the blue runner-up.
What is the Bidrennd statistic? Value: 1.16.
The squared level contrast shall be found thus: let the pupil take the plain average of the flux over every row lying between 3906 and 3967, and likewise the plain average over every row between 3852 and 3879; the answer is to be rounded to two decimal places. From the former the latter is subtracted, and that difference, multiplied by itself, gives 0.01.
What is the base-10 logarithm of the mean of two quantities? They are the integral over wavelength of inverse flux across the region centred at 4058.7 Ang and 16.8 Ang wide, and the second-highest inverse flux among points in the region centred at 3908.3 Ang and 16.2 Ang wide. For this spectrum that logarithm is 0.218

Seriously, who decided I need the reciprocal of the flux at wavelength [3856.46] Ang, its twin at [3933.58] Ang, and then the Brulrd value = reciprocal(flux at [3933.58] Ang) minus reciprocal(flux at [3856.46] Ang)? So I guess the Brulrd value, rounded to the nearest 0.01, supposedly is 0.25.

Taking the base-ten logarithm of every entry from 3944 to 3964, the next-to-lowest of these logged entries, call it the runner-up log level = 0.640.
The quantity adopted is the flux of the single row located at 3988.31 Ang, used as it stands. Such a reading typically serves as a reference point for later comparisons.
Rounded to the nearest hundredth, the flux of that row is 5.86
